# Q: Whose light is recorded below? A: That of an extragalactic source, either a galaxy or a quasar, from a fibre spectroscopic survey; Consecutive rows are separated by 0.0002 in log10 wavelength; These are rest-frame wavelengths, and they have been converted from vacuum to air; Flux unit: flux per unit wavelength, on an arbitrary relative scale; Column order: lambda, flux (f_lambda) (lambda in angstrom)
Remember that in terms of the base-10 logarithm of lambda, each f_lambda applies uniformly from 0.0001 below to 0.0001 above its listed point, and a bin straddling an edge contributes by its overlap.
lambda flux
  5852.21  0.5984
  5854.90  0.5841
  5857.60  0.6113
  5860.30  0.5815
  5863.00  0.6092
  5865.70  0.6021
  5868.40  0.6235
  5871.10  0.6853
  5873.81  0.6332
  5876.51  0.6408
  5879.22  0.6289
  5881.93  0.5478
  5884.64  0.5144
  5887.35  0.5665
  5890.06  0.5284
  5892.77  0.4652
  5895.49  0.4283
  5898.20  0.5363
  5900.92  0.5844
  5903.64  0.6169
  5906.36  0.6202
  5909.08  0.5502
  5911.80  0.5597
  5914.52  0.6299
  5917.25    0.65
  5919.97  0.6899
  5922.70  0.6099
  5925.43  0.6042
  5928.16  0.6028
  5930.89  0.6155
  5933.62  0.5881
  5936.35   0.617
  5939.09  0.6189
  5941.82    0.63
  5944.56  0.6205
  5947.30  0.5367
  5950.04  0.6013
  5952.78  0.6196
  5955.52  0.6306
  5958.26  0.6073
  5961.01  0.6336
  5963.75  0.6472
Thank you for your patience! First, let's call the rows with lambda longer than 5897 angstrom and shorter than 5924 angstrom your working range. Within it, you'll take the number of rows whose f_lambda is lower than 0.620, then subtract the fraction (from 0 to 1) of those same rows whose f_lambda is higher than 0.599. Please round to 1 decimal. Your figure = 5.4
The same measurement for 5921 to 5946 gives 6.1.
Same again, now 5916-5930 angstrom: 2.0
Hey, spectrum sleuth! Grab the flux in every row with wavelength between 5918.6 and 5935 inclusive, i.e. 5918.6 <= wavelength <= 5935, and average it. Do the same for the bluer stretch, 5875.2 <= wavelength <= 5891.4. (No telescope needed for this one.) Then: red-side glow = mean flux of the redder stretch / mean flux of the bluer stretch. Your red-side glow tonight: 1.08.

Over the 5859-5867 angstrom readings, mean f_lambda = 0.598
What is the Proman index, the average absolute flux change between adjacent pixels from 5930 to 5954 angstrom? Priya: 0.031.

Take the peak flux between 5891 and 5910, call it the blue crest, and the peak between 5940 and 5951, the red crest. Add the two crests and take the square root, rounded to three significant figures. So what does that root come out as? 1.12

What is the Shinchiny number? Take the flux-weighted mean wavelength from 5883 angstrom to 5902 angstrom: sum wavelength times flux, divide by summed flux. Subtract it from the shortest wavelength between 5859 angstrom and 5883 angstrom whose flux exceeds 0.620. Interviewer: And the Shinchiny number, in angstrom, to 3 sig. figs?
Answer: -24.4 angstrom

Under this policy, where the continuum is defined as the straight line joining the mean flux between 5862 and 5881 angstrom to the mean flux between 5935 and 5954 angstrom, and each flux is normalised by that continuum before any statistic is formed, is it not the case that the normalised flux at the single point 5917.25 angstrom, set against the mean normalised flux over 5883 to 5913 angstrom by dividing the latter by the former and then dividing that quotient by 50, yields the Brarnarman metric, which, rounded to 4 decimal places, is 0.0165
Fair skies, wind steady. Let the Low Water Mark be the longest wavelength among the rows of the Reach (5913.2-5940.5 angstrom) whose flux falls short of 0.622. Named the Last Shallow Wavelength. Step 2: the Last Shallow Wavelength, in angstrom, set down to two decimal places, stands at 5939.09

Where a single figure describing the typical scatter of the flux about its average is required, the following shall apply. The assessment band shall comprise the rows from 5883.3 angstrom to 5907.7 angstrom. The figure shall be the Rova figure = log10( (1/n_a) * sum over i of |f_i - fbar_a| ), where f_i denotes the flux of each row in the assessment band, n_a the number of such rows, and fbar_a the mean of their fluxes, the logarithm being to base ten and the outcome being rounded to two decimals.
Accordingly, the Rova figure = -1.30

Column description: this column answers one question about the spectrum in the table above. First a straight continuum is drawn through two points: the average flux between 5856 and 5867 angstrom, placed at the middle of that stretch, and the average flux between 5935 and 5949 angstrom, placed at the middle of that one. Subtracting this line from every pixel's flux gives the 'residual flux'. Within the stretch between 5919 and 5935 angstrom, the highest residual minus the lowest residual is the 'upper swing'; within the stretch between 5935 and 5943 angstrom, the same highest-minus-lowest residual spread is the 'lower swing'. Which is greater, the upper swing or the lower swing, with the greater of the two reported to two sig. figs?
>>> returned 0.10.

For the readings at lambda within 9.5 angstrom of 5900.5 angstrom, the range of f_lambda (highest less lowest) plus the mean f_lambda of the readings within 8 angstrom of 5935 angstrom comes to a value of 0.80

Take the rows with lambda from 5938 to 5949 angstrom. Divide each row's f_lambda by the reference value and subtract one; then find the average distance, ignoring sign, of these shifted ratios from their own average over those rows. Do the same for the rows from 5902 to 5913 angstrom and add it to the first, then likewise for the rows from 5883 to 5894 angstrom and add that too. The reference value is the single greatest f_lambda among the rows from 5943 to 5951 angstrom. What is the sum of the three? 0.15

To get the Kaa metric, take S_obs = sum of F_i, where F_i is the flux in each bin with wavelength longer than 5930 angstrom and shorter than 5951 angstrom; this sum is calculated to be 4.83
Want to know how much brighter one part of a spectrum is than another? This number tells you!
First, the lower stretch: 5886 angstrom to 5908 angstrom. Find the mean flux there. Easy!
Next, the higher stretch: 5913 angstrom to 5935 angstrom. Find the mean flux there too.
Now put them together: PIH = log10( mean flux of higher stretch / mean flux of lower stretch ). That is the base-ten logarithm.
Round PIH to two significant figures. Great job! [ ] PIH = 0.060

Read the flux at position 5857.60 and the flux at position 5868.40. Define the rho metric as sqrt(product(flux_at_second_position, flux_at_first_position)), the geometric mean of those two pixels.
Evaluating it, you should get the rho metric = 0.62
